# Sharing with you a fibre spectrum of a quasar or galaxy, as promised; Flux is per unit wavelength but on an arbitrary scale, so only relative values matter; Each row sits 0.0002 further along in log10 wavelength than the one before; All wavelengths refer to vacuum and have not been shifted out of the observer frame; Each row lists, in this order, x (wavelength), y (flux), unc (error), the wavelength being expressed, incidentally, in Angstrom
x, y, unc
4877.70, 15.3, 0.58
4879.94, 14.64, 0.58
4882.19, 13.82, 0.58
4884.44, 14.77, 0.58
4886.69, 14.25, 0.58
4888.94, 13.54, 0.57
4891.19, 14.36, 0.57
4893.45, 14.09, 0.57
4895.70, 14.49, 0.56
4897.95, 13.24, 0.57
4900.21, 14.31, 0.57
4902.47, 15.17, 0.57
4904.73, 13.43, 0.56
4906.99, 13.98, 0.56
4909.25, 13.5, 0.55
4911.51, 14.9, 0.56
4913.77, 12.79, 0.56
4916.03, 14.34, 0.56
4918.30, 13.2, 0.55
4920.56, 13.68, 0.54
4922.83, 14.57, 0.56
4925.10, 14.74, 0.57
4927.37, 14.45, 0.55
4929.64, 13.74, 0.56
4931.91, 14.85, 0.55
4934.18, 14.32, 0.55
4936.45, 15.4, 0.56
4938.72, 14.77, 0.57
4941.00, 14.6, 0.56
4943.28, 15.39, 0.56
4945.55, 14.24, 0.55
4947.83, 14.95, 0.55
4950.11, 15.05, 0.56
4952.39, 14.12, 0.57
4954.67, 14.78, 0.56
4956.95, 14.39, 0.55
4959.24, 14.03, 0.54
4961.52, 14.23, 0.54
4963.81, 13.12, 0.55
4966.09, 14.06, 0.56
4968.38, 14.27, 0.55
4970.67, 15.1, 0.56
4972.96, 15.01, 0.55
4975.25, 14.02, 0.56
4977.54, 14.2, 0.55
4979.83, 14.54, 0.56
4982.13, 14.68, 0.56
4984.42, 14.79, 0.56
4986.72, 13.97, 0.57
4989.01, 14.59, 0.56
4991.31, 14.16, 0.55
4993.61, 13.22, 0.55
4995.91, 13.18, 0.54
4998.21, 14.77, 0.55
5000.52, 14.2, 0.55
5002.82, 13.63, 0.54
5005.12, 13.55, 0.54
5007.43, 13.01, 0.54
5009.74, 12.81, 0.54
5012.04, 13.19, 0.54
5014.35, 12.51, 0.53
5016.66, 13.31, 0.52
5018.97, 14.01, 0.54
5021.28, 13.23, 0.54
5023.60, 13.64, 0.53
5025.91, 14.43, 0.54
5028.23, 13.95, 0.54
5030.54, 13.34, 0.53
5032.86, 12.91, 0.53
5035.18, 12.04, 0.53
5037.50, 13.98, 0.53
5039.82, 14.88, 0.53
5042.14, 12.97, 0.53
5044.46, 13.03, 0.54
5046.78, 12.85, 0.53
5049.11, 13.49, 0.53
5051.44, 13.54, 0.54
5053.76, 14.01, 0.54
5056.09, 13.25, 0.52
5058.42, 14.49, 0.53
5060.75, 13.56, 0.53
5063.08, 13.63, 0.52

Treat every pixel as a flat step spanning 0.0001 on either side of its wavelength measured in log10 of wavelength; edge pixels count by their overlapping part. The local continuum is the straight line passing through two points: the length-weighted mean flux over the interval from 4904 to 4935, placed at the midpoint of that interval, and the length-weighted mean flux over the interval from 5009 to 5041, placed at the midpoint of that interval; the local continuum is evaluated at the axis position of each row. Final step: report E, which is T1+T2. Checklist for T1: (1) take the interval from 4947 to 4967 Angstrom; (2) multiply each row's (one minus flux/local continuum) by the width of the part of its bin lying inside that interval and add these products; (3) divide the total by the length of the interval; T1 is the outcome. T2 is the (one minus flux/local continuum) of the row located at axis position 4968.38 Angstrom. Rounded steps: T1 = -0.033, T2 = -0.036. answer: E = -0.070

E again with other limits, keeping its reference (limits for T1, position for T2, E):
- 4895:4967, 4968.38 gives -0.058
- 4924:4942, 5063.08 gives -0.075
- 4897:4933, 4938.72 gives -0.060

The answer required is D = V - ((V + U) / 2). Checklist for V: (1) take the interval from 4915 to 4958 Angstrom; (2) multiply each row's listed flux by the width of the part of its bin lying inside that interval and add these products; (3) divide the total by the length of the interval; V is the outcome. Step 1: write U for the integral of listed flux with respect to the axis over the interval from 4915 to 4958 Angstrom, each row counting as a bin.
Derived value -305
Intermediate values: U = 624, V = 14.5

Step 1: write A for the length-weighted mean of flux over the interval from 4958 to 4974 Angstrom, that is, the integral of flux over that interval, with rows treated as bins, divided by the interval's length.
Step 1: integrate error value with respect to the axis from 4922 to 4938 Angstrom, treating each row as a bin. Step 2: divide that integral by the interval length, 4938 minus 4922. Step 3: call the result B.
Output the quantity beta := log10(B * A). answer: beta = 0.900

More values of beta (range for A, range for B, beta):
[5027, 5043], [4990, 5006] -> 0.866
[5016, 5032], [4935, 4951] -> 0.884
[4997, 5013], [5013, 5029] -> 0.861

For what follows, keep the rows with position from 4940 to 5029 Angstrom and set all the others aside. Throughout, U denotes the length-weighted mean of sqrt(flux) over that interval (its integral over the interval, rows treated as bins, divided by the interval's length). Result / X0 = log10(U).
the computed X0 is 0.5740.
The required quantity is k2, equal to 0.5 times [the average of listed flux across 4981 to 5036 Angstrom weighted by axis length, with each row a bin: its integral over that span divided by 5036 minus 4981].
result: 6.82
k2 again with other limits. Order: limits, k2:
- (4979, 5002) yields 7.10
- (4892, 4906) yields 7.06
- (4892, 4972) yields 7.15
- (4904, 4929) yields 6.98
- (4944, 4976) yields 7.20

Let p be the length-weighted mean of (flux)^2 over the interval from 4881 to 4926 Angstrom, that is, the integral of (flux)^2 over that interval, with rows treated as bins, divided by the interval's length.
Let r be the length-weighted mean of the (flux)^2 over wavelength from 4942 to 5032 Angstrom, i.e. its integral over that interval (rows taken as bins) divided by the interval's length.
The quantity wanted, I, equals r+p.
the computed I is 395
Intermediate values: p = 198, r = 198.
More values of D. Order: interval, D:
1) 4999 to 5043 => -289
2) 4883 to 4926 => -295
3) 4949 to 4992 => -302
